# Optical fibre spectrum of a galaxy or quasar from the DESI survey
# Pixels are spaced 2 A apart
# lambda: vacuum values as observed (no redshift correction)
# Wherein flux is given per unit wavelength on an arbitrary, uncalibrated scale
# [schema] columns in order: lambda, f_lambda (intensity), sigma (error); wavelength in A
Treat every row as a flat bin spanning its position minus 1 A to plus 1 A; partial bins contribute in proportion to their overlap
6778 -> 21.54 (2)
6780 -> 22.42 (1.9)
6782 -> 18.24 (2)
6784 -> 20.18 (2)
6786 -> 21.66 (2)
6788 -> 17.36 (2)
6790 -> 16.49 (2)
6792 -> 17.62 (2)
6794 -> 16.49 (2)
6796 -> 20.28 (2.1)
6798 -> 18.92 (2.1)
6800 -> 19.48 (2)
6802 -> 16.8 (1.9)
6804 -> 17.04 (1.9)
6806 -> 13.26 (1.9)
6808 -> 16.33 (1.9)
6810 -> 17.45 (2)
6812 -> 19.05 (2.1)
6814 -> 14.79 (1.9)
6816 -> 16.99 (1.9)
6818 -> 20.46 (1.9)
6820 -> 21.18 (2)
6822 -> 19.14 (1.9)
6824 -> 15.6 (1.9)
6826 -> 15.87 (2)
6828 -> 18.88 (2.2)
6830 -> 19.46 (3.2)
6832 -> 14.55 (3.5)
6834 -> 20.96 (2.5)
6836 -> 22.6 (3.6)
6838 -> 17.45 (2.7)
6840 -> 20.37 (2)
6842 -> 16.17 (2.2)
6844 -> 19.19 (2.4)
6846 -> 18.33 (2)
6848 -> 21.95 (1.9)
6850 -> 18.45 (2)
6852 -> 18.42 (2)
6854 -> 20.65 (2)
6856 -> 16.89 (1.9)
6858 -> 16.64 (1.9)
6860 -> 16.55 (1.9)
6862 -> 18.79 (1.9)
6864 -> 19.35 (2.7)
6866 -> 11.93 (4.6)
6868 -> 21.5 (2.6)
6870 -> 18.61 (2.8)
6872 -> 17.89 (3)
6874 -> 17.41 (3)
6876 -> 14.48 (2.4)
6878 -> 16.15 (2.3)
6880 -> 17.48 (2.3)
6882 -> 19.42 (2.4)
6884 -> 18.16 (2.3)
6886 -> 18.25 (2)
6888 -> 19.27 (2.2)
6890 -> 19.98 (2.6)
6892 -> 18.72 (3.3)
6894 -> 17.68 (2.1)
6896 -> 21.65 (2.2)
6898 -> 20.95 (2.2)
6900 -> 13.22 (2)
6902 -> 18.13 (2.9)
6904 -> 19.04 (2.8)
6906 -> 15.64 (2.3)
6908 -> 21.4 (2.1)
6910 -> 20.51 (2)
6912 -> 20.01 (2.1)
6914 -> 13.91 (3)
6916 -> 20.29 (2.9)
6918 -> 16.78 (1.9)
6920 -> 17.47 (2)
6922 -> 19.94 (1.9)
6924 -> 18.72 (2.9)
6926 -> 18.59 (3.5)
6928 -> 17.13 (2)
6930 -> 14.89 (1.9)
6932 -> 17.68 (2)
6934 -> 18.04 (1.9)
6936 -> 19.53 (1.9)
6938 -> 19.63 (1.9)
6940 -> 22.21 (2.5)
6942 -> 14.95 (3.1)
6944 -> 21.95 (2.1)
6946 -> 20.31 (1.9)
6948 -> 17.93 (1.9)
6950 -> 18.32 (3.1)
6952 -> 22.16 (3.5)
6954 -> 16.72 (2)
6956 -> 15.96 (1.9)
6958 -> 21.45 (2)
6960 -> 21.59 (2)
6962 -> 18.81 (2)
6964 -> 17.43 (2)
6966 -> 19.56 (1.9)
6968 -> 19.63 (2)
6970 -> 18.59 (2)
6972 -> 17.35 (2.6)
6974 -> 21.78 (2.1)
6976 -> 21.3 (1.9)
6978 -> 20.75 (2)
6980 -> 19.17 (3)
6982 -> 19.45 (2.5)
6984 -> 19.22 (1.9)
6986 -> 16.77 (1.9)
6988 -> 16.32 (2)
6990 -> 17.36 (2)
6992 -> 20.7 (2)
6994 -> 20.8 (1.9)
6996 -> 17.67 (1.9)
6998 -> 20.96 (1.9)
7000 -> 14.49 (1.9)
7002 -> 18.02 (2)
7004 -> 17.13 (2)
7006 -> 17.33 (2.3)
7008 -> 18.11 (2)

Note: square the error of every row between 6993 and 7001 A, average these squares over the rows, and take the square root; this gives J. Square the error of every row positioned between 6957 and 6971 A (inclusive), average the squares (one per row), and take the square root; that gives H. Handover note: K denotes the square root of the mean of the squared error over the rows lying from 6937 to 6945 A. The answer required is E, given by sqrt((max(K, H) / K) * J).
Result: 1.4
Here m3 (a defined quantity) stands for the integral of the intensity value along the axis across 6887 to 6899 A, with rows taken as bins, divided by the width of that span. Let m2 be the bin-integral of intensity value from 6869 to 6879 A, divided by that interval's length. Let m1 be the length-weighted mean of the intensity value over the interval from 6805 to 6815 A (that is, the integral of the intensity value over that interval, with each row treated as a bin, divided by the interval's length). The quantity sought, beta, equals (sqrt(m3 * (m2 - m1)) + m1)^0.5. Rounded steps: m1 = 16.2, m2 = 16.9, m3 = 20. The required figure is 4.5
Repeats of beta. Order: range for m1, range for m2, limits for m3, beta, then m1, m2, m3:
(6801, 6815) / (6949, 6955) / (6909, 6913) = 4.9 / 16.4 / 19.1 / 20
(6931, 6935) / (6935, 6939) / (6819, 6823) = 4.9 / 17.9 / 19.6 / 20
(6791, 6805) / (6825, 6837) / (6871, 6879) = 4.6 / 18.1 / 18.7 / 16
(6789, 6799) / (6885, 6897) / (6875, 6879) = 4.7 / 18.0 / 19.3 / 15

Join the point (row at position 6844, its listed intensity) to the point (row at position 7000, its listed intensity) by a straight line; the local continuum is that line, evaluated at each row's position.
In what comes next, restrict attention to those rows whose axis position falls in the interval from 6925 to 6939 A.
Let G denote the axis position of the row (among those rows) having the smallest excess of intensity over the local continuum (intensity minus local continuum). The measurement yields 6930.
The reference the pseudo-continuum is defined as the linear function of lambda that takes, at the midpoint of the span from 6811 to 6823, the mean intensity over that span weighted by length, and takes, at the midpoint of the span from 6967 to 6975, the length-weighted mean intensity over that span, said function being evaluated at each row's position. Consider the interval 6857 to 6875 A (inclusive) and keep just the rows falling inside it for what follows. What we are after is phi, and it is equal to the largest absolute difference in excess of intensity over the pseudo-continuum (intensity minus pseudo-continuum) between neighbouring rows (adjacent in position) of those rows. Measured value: 9.6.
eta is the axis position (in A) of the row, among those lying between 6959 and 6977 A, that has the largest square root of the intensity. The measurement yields 6974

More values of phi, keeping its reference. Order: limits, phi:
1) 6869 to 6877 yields 2.9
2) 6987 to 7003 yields 6.5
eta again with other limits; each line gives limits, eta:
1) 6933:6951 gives 6940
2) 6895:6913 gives 6896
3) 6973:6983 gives 6974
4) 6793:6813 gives 6796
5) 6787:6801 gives 6796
